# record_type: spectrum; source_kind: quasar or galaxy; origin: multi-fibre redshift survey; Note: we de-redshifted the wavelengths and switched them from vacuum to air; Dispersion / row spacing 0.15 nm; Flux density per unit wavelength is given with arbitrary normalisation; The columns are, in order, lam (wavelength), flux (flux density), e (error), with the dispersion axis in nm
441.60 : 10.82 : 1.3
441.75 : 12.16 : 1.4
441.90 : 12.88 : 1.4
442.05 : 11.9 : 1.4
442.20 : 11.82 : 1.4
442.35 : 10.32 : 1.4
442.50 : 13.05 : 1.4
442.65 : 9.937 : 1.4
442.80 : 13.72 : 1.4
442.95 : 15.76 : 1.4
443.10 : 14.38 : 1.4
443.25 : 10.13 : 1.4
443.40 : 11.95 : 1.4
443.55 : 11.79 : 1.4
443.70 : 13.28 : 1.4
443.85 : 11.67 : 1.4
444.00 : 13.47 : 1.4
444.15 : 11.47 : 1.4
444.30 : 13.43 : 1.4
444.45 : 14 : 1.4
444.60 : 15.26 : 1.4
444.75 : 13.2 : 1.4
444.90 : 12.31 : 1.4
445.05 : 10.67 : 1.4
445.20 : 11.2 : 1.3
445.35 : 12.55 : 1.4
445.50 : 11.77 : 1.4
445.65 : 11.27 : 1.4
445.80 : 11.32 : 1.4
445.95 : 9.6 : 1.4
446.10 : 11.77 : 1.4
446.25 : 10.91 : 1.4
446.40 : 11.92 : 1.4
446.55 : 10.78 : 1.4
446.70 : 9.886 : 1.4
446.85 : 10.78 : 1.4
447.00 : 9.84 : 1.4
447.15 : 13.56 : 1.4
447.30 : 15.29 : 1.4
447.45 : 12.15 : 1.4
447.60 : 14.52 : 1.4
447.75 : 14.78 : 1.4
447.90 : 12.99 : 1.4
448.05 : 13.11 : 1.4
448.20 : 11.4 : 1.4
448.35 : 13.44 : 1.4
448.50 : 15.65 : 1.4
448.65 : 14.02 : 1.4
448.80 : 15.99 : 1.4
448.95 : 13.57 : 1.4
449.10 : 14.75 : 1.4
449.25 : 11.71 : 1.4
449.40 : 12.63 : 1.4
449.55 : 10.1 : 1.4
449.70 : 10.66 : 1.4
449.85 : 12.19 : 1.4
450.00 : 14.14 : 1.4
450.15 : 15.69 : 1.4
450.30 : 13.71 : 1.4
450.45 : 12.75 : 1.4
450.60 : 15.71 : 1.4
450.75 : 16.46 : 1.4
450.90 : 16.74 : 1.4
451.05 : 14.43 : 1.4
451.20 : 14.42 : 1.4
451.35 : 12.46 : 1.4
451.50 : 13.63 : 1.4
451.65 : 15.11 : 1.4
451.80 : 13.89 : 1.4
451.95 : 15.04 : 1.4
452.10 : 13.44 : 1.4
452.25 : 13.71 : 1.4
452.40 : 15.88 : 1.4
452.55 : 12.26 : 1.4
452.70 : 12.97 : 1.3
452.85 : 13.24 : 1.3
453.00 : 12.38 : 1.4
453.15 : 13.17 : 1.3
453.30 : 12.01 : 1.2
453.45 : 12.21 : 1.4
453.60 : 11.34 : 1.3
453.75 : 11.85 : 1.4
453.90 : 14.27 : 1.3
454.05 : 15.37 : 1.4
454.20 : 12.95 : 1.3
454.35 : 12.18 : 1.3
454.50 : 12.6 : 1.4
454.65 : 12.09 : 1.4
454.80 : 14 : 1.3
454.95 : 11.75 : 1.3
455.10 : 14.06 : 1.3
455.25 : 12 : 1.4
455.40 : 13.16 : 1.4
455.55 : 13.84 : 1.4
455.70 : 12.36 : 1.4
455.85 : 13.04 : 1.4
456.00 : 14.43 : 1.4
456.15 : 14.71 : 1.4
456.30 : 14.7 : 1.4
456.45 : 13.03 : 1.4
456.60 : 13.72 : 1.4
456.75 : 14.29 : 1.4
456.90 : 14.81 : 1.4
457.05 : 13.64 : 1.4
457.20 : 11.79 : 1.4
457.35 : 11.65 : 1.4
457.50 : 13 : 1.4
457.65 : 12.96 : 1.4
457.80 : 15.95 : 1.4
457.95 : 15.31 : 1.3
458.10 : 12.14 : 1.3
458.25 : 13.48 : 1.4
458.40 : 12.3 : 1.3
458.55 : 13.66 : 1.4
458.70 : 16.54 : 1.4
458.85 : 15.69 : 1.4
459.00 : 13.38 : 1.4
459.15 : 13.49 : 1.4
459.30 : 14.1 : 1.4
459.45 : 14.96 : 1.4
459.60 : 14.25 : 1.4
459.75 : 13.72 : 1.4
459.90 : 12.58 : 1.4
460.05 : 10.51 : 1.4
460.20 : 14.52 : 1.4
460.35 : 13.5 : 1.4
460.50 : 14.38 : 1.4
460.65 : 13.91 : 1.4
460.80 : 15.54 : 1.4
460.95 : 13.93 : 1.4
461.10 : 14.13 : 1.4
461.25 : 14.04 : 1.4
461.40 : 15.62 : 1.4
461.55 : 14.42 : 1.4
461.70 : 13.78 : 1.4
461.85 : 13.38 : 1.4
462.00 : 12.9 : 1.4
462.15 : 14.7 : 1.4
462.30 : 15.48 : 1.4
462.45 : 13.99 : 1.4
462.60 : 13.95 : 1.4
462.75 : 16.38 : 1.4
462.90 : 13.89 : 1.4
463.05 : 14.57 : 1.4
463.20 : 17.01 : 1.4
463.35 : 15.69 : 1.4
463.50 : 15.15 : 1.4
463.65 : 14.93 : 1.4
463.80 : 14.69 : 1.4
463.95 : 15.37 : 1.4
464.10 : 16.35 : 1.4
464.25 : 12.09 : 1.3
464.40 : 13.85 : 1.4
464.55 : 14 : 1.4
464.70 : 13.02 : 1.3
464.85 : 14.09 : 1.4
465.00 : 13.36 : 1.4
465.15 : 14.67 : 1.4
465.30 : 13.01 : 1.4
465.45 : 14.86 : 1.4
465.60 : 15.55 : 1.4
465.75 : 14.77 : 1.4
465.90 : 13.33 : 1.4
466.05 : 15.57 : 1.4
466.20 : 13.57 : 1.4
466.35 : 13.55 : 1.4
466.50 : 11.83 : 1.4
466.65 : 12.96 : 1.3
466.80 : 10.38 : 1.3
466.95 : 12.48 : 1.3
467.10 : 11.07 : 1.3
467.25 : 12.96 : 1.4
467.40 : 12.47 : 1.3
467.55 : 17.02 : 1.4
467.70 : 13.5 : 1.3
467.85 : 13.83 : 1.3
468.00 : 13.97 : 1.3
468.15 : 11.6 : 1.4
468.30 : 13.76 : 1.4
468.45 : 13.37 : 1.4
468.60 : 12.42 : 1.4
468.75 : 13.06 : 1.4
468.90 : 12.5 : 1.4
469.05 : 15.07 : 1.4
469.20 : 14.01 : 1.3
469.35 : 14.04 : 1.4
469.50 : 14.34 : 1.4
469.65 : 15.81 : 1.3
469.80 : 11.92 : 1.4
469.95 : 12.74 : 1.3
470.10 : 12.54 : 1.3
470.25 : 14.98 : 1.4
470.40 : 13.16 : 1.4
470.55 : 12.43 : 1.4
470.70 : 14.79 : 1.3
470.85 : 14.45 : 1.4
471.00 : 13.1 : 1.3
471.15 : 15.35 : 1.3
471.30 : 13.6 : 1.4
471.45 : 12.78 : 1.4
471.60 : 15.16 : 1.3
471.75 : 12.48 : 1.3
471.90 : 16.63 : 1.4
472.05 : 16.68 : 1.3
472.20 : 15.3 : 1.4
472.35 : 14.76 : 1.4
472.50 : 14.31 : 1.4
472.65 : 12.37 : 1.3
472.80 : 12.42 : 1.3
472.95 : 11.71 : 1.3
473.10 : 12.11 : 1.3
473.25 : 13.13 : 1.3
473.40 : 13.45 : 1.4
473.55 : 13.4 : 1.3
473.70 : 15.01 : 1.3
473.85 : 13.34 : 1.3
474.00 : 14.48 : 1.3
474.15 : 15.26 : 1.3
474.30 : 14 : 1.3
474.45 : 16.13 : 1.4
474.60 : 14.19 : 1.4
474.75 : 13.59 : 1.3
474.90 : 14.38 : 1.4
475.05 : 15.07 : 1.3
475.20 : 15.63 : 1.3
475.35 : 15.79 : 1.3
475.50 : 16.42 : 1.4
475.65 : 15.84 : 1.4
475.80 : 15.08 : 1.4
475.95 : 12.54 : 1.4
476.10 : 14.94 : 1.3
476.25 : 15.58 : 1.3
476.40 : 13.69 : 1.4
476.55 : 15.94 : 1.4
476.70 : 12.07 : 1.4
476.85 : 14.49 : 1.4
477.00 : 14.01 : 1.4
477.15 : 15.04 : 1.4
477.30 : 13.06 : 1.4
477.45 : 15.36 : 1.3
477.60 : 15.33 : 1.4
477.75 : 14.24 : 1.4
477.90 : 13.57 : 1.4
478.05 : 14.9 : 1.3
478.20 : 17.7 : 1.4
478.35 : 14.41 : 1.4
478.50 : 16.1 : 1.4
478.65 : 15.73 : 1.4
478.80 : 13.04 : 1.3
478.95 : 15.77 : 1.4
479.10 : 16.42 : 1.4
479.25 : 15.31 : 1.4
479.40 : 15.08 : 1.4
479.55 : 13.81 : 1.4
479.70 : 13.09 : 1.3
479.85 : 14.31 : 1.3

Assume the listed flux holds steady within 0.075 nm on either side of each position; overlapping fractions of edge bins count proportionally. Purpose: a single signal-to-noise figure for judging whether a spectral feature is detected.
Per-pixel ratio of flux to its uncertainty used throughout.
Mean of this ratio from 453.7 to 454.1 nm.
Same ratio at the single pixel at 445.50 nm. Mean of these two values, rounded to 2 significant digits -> 9.3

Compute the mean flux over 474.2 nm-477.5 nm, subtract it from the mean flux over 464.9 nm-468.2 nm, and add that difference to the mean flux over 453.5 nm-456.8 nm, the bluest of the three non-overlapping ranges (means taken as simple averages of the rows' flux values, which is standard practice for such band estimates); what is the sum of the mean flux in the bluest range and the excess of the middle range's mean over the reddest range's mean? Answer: 12.1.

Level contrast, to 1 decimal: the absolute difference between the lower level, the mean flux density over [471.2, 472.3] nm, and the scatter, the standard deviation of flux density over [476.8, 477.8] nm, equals 13.9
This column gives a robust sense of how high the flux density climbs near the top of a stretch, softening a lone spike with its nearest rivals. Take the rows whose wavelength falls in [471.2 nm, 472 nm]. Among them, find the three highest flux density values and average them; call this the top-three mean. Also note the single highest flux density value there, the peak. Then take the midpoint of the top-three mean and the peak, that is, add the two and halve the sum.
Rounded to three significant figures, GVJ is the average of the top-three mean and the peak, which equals 15.9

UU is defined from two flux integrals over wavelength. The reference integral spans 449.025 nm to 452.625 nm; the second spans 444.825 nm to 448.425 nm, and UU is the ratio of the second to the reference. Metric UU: 0.87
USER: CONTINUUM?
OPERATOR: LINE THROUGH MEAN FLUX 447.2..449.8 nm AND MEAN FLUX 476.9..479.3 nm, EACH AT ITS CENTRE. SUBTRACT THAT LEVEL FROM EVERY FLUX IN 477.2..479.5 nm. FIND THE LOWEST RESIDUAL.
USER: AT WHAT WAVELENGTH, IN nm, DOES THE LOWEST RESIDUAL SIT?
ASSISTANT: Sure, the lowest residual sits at 478.80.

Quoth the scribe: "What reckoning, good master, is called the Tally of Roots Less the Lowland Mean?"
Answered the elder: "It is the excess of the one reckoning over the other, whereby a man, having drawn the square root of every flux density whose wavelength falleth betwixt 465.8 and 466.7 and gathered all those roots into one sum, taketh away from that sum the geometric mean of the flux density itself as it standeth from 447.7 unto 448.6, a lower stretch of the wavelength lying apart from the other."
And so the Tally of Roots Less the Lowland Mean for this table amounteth 8.5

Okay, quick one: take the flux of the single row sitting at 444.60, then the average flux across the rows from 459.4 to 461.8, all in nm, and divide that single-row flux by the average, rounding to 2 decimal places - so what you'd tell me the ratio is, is 1.09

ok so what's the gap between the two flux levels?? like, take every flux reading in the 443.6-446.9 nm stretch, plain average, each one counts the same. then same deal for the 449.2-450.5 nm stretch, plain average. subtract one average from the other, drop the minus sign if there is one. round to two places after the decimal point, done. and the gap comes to 0.69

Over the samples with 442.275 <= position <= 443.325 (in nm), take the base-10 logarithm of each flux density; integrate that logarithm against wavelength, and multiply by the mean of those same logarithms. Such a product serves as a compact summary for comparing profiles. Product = 1.25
